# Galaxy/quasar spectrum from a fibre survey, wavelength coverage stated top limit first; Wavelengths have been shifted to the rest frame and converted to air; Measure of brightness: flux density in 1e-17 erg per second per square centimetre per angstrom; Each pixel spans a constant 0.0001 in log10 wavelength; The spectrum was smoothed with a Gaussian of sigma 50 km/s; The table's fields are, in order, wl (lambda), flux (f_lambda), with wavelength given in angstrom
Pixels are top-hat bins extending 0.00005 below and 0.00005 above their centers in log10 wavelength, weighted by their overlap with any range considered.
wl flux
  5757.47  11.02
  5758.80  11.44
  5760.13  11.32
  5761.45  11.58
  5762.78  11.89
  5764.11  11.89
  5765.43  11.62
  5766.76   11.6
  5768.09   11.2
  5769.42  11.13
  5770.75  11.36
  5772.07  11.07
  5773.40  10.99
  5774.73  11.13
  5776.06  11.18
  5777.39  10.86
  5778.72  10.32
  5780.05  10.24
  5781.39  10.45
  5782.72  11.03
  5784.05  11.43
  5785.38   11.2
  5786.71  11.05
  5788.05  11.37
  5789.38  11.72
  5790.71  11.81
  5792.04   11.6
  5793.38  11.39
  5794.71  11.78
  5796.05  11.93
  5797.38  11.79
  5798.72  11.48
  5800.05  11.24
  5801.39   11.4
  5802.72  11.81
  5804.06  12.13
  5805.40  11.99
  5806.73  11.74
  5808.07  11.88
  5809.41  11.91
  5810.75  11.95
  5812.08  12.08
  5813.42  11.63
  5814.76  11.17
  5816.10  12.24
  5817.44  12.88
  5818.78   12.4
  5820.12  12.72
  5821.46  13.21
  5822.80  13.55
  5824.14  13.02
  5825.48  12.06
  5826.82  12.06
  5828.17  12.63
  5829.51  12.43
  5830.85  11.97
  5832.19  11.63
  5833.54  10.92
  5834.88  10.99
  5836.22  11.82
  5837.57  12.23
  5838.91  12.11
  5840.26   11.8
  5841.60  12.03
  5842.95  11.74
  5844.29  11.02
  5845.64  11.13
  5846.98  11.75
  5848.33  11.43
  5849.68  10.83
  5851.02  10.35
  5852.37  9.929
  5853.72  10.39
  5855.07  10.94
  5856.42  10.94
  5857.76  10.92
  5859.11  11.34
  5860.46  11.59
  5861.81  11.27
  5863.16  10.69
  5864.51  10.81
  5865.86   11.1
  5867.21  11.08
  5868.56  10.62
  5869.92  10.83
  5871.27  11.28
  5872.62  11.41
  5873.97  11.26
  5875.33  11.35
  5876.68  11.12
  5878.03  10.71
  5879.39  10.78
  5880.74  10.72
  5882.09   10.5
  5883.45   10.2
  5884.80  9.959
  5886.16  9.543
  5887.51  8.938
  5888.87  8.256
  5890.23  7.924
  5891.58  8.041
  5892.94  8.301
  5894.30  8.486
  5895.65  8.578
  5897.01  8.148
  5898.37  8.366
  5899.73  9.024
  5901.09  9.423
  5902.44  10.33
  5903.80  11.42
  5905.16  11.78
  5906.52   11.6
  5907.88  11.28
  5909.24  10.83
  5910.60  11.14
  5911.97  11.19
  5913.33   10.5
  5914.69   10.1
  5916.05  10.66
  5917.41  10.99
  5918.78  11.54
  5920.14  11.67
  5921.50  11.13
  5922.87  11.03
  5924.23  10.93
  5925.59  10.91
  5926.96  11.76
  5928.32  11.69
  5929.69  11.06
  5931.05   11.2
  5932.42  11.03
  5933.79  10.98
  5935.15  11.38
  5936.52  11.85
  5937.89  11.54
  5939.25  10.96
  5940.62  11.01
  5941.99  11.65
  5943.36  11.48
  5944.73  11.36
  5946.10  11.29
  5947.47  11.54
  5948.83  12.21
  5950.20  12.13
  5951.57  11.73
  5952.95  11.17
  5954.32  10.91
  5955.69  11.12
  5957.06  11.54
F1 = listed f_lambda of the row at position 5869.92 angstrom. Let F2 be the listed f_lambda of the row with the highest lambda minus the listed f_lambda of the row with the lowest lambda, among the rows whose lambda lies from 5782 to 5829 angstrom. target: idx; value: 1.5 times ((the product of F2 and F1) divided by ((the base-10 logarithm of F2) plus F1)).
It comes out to 2.4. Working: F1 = 10.83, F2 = 1.60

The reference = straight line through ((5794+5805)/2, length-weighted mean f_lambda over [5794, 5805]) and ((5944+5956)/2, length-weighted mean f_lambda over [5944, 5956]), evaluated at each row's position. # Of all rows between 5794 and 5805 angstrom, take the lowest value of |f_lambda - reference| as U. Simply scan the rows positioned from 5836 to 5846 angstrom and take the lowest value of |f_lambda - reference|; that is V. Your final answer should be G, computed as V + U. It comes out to 0.17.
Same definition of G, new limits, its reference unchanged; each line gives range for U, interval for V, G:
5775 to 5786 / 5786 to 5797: 0.30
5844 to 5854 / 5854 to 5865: 0.14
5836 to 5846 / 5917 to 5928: 0.10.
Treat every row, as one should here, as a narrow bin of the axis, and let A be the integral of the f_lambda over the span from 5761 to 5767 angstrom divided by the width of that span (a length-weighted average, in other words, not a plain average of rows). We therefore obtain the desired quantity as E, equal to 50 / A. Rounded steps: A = 11.7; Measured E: 4.26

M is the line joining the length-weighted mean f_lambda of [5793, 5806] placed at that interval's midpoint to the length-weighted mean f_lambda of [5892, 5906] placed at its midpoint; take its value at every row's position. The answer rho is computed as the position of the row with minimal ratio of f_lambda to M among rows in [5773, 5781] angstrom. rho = 5780.05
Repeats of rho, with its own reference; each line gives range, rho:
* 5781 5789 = 5781.39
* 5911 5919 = 5914.69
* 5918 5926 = 5924.23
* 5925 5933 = 5925.59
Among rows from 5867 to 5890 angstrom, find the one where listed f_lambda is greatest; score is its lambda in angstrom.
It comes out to 5872.62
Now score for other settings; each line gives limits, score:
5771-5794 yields 5790.71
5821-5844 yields 5822.80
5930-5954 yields 5948.83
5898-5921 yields 5905.16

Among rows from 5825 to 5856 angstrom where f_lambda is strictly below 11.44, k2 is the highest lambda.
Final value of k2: 5855.07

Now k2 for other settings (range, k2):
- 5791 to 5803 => 5801.39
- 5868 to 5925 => 5924.23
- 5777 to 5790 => 5788.05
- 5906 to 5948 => 5946.10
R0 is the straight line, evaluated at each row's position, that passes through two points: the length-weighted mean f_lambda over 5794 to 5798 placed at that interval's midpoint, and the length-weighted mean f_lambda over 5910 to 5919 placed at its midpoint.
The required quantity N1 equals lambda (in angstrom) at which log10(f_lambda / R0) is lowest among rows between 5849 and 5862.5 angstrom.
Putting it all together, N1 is 5852.37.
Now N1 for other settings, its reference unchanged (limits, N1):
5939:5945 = 5939.25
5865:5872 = 5868.56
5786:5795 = 5786.71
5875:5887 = 5886.16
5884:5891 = 5890.23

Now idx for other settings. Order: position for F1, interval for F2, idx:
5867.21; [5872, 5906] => 0.6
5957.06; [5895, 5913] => 3.8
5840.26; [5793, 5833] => 0.4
